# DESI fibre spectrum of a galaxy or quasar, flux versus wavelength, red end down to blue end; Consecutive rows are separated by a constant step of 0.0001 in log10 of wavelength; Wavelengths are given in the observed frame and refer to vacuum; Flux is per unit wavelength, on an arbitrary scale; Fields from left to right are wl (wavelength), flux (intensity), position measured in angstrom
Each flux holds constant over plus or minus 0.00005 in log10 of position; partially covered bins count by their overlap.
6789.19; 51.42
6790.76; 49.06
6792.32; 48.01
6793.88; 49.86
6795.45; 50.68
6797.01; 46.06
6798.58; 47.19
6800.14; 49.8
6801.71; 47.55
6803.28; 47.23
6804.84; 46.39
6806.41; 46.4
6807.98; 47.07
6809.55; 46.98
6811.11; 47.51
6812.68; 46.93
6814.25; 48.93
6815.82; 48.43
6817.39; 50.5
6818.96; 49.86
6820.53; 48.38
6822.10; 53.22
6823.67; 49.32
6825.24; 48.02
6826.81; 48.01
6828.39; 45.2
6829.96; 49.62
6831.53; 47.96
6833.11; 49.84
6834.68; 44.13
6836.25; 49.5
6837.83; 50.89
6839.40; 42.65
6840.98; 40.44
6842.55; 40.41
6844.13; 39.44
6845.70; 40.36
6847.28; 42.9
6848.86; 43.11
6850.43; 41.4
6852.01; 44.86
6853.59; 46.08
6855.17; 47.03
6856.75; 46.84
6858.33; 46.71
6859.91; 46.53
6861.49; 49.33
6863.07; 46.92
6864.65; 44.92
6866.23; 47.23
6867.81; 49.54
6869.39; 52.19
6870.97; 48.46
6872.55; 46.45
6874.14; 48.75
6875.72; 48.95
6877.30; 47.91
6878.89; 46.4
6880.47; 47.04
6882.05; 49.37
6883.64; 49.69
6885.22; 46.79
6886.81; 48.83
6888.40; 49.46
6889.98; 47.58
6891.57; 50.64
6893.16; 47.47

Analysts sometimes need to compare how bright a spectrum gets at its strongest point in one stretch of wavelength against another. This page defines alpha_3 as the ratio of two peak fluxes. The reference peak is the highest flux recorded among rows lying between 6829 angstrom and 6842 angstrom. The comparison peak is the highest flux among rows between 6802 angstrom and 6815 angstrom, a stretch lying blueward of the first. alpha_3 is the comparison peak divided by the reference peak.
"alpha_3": 0.96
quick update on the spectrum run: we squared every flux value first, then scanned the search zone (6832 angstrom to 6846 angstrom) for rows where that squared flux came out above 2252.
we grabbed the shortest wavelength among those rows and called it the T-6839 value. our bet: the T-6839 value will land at 6833.11 angstrom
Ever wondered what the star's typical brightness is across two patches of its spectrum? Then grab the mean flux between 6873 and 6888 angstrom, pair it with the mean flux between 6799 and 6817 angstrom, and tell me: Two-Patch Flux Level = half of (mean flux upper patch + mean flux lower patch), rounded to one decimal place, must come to 47.9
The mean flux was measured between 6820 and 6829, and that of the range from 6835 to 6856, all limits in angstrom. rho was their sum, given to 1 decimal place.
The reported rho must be 92.5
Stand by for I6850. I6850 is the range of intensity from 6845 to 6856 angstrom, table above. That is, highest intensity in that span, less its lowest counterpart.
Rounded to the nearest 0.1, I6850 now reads 6.7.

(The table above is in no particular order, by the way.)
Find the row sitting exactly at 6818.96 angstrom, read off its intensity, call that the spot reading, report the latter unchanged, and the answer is 49.86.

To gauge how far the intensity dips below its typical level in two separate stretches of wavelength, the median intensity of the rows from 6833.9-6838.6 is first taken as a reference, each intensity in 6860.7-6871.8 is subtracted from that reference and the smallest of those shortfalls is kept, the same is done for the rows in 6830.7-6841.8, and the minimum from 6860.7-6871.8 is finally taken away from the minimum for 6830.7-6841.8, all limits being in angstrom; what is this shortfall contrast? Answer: 1.3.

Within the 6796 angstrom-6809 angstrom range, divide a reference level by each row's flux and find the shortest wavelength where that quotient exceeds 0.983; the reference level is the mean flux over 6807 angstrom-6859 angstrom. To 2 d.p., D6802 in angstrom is 6797.01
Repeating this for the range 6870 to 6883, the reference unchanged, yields 6872.55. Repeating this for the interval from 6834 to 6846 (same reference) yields 6834.68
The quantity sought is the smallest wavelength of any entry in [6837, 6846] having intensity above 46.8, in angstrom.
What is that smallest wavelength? 6837.83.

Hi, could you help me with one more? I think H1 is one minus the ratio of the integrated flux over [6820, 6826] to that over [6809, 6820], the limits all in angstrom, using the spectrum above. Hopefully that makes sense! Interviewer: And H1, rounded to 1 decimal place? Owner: 0.4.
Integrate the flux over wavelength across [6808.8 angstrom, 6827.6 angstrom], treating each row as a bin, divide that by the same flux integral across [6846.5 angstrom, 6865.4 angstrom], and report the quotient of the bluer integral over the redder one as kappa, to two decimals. 1.07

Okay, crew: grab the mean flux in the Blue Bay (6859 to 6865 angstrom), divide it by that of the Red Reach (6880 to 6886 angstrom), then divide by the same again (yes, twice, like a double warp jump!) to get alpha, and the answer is 0.0202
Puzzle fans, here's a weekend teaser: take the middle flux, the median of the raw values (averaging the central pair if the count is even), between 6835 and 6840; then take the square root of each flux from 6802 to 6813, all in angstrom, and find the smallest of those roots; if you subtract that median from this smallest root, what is -42.7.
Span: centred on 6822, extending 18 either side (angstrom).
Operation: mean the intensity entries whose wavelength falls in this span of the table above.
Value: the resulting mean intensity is 48.1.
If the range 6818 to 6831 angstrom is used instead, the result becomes 49.0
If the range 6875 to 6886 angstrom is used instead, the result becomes 48.0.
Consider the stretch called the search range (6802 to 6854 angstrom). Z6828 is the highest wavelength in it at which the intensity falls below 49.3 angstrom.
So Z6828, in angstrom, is 6853.59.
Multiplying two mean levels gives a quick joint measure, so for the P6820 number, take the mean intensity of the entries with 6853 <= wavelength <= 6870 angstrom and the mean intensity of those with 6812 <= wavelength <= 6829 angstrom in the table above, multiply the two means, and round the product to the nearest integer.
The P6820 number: 2322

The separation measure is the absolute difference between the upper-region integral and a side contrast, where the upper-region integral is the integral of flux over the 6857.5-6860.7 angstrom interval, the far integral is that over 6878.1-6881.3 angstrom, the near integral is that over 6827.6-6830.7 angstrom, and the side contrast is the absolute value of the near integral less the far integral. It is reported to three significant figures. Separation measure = 146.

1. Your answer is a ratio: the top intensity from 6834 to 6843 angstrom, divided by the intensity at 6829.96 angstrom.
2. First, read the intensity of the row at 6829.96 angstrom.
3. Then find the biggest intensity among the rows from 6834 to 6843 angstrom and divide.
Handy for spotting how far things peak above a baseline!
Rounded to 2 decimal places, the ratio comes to 1.03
